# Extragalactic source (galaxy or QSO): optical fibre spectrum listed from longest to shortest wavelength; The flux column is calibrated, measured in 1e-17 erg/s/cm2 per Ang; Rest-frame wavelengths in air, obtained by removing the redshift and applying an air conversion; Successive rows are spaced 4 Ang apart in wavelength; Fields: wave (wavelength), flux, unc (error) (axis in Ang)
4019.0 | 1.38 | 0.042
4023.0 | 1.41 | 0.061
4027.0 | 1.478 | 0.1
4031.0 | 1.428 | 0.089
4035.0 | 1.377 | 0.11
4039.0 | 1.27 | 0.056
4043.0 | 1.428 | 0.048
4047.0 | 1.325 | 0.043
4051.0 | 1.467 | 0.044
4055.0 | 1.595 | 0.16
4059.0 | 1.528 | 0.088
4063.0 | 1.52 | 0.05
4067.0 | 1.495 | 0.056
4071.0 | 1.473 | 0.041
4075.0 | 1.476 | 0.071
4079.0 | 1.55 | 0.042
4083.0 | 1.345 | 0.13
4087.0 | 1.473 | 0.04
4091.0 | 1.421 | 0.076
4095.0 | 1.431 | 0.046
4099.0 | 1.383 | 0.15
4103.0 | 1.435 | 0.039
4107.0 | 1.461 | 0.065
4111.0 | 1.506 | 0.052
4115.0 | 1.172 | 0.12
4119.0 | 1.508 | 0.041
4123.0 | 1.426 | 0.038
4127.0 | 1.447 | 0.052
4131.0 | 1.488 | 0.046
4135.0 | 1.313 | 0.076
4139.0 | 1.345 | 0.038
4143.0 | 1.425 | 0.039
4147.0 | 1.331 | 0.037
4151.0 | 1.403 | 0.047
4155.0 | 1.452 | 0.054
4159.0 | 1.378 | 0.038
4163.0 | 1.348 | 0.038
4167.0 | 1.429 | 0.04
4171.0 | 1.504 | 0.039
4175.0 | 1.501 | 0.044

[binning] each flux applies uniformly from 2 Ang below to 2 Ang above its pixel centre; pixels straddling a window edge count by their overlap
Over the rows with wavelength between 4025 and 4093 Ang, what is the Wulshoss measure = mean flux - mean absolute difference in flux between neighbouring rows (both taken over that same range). 1.37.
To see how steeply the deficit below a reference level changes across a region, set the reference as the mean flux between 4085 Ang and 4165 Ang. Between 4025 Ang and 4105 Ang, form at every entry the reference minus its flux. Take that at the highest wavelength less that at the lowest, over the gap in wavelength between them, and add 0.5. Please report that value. 0.501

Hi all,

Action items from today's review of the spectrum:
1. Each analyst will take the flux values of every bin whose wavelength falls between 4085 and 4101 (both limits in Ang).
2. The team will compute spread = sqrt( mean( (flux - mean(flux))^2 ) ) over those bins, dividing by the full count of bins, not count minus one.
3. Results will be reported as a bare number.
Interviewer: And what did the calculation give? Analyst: 0.032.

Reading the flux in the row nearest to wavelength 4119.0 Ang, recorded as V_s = 1.508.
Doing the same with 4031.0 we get 1.428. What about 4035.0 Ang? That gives 1.377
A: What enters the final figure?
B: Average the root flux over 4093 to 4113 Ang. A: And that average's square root 1.10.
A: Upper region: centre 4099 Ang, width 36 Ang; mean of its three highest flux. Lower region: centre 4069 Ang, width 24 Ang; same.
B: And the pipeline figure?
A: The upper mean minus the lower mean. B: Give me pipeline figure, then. -0.053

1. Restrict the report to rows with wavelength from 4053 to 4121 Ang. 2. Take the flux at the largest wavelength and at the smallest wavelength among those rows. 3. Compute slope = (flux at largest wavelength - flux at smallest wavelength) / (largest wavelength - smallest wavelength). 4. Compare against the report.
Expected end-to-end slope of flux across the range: -0.0014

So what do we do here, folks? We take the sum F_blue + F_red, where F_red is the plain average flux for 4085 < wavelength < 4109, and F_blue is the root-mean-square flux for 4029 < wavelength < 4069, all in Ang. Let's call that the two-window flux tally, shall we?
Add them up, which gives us 2.88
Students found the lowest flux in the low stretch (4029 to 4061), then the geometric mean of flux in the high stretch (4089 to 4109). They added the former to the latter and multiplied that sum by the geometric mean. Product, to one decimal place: 3.8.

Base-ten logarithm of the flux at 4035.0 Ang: 0.14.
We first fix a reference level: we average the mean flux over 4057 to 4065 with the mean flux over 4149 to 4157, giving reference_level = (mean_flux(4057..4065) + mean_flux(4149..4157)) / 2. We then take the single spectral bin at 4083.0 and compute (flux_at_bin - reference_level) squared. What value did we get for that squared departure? 0.017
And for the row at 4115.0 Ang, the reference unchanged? 0.092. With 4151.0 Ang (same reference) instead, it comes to 0.005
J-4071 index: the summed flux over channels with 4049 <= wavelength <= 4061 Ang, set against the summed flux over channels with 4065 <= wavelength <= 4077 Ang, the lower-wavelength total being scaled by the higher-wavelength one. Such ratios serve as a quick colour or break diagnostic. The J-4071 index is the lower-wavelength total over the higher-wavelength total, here 1.03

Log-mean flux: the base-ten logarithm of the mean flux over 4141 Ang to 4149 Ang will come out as 0.139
